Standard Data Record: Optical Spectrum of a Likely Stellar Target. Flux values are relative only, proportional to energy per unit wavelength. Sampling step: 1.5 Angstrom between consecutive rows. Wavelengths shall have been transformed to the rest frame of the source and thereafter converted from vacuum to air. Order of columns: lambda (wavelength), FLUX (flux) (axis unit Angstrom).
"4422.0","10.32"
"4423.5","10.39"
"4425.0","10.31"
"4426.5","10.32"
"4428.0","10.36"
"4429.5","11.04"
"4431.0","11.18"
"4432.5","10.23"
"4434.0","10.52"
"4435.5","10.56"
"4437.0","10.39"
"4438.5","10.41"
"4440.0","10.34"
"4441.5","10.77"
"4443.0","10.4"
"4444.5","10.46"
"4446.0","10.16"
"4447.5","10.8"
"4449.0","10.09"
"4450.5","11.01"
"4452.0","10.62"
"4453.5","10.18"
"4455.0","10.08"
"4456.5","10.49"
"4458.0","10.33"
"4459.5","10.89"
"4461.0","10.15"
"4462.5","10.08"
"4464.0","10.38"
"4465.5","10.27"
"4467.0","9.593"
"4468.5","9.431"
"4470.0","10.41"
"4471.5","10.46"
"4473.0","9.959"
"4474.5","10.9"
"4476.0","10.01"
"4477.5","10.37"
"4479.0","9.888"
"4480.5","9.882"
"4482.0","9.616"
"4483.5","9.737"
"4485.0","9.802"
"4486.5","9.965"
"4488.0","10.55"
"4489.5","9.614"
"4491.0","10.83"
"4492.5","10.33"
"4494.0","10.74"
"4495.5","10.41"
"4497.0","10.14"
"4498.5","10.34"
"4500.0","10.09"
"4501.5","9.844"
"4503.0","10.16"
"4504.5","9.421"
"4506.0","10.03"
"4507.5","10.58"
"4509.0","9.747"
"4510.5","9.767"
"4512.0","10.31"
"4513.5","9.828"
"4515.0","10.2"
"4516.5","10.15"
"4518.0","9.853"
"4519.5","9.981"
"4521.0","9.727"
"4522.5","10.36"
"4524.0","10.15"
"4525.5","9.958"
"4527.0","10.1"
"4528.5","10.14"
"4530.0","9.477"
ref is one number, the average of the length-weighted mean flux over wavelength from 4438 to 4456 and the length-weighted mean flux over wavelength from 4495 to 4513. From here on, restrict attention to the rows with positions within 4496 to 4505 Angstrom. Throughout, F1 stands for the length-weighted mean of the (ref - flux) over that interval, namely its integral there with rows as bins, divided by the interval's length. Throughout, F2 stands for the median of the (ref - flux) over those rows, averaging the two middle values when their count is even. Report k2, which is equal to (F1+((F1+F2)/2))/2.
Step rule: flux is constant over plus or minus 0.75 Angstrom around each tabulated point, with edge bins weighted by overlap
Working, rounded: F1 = 0.23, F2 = 0.14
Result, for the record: 0.2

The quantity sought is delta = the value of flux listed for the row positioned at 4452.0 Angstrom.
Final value 10.62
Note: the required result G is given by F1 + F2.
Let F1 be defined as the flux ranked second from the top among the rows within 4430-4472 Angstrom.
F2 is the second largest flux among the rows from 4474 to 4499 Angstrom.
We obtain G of 21.8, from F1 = 11.01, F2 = 10.83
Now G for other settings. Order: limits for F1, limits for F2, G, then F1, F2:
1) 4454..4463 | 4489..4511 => 21.2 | 10.49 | 10.74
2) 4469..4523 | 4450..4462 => 21.7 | 10.83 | 10.89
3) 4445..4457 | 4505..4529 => 21.2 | 10.8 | 10.36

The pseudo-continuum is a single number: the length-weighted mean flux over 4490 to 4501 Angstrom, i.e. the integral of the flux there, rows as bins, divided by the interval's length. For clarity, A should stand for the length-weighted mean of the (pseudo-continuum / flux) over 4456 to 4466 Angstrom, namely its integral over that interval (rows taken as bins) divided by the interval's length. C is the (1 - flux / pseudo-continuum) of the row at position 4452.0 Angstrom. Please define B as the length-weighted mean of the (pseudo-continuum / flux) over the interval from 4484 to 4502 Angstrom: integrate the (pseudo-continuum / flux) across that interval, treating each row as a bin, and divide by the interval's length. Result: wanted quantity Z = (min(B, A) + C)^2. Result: 0.96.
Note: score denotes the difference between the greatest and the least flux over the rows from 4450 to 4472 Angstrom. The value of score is 1.6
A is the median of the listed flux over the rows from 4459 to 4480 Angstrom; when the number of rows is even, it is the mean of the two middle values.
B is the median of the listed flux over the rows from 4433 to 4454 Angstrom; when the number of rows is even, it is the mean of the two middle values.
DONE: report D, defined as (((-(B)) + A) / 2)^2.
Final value 0.013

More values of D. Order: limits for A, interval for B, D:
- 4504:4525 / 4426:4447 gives 0.040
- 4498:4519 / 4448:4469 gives 0.007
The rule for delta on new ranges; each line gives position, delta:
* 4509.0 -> 9.747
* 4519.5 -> 9.981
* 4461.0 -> 10.15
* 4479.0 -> 9.888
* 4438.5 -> 10.41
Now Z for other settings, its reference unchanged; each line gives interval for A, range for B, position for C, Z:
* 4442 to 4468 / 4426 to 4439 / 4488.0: 0.94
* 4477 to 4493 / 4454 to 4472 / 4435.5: 1.00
